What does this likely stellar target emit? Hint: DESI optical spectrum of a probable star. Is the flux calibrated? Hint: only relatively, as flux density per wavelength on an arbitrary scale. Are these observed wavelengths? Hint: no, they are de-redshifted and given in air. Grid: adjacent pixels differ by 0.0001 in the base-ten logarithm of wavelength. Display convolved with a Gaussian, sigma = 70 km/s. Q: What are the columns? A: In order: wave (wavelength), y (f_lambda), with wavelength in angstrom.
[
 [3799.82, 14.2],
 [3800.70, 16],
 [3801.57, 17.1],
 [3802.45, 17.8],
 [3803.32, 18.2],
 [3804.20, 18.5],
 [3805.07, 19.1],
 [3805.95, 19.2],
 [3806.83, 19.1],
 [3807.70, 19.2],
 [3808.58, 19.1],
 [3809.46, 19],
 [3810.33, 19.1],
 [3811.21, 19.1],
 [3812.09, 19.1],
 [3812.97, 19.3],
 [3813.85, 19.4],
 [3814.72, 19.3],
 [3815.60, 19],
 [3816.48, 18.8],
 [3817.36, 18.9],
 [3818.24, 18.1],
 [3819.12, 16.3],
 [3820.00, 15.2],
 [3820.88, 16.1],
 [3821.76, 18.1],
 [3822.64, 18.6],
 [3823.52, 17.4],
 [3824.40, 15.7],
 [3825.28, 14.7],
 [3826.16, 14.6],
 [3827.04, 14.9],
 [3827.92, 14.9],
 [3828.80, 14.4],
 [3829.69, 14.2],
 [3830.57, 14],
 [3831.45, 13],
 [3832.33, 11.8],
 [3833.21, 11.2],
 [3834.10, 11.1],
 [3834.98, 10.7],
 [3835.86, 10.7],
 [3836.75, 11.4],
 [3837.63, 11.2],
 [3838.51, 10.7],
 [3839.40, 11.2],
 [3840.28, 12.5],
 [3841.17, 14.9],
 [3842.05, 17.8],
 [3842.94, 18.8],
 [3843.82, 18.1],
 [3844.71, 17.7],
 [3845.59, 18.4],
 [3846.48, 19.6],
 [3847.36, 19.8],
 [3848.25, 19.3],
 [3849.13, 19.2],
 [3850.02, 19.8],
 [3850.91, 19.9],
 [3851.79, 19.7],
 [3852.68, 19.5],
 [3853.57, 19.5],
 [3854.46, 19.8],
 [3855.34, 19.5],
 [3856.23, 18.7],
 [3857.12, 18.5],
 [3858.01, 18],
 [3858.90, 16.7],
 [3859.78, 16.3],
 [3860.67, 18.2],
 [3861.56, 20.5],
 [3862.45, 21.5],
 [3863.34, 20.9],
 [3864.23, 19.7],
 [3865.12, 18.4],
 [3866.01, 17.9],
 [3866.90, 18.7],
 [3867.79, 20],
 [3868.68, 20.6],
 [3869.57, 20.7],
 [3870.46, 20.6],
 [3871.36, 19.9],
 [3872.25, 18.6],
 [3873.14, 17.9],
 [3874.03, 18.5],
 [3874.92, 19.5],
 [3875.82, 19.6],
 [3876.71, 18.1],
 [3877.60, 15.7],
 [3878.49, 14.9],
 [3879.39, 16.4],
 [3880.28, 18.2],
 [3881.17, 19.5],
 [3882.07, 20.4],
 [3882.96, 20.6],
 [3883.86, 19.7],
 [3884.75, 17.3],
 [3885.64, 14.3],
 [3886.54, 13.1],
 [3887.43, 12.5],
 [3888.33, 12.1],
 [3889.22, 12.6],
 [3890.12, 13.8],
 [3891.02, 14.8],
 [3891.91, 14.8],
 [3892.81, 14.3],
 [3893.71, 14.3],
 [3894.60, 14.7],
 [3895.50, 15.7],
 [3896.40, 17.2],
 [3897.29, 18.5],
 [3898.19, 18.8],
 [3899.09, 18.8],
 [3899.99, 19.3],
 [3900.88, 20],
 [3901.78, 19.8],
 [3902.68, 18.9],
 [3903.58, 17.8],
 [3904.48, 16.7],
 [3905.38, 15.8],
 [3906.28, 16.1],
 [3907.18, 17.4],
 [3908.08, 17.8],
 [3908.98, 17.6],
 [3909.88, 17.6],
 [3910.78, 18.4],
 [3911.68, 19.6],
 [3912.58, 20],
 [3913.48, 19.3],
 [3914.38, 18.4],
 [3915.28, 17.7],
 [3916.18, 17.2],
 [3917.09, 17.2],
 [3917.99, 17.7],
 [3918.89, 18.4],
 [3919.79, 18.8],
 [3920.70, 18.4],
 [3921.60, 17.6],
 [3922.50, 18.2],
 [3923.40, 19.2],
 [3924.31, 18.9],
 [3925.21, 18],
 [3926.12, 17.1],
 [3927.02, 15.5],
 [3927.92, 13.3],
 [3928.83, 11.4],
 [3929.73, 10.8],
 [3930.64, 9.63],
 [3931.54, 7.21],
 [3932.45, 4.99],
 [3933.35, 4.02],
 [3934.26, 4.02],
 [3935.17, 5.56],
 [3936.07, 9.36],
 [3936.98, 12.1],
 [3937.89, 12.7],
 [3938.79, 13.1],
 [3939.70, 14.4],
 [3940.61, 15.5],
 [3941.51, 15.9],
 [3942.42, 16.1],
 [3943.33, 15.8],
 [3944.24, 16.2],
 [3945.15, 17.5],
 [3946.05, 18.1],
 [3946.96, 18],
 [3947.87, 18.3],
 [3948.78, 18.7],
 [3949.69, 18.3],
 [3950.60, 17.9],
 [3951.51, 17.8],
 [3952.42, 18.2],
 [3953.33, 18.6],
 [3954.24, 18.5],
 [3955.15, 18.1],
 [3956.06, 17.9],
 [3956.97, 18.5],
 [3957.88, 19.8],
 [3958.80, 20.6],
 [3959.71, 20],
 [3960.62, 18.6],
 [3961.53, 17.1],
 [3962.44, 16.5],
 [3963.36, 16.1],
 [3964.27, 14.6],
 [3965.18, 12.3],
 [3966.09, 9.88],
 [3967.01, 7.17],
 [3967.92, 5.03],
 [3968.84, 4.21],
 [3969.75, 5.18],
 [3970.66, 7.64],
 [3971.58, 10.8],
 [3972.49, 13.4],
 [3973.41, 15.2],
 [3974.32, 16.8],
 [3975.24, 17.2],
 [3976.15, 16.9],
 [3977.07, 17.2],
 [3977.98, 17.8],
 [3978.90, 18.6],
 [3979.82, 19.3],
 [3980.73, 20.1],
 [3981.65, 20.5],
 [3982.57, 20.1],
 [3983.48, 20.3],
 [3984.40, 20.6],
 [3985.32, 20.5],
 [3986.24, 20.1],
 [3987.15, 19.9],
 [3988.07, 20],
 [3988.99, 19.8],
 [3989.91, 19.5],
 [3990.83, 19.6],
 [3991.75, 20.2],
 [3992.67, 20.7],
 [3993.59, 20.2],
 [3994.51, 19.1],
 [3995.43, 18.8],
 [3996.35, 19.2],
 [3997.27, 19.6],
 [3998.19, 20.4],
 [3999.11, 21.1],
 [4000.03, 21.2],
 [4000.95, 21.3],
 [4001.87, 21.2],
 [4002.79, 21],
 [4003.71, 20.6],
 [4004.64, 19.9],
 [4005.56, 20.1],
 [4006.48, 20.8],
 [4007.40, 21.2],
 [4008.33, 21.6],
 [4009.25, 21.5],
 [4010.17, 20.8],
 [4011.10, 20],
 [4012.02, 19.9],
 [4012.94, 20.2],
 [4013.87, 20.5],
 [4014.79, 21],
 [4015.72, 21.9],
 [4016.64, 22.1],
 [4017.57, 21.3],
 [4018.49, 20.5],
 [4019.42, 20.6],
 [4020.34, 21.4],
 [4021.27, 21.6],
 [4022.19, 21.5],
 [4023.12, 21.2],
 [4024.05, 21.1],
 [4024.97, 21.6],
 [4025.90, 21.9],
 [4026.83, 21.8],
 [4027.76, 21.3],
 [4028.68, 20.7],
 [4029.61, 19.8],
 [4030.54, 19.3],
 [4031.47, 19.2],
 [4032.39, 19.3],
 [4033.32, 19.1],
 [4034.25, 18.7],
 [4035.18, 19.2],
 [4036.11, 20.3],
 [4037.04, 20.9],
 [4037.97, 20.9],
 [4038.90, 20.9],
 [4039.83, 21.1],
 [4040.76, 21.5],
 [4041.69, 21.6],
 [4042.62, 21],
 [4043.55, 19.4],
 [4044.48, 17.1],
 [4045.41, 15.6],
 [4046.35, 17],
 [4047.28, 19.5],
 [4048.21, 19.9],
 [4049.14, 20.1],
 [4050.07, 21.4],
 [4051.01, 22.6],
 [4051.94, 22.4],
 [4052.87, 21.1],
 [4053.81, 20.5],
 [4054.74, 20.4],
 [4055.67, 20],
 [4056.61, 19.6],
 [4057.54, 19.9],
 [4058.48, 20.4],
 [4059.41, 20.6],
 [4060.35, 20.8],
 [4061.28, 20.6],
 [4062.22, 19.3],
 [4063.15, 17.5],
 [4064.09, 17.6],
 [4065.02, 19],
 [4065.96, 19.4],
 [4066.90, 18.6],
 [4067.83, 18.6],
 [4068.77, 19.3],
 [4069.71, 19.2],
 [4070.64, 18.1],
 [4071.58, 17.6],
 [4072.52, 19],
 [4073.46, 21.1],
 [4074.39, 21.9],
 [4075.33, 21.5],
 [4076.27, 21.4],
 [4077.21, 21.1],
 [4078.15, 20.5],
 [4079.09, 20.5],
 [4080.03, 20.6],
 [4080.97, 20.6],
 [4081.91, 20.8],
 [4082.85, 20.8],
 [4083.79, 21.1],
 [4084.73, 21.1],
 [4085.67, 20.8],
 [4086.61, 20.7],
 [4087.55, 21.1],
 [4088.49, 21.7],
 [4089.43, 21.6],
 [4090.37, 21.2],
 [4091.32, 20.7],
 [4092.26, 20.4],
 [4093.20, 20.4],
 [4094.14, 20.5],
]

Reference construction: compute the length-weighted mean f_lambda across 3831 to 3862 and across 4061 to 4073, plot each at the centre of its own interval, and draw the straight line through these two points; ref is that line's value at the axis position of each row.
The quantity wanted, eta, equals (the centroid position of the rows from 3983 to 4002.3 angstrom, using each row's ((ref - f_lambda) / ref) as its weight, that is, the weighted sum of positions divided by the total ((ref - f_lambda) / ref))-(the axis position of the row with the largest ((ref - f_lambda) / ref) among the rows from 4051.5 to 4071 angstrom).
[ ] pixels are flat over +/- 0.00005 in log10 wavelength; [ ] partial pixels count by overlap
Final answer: -70.2 angstrom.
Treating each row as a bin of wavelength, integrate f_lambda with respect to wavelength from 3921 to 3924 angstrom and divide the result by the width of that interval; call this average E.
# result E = 18.4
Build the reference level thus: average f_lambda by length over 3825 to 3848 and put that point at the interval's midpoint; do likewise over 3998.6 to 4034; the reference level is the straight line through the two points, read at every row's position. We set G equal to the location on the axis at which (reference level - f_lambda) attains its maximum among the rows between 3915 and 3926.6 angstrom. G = 3926.12 angstrom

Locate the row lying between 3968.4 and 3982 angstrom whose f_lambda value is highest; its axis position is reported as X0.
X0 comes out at 3981.65 angstrom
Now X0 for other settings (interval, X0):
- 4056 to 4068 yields 4060.35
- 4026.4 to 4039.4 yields 4026.83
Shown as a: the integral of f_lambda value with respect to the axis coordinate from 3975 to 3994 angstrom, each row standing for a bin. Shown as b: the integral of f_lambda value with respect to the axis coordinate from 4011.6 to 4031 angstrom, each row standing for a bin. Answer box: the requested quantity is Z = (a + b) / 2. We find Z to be 389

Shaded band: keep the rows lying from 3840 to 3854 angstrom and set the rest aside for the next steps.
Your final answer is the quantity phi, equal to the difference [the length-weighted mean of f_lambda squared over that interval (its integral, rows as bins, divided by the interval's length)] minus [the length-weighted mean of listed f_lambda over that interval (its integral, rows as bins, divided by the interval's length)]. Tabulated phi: 326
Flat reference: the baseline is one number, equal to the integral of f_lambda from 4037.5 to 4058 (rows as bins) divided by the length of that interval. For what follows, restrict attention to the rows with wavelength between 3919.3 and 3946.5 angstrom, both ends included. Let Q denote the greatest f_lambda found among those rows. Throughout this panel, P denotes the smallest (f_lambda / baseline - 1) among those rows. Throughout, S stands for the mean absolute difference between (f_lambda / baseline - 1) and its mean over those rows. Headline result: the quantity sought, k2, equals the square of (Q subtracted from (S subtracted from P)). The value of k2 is 408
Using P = -0.80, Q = 19.2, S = 0.196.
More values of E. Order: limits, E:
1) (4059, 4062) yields 20.5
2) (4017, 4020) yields 20.9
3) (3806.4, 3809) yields 19.2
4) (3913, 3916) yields 18.4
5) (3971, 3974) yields 13.1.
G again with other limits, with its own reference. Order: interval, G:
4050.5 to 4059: 4056.61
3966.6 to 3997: 3968.84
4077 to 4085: 4079.09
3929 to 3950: 3934.26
